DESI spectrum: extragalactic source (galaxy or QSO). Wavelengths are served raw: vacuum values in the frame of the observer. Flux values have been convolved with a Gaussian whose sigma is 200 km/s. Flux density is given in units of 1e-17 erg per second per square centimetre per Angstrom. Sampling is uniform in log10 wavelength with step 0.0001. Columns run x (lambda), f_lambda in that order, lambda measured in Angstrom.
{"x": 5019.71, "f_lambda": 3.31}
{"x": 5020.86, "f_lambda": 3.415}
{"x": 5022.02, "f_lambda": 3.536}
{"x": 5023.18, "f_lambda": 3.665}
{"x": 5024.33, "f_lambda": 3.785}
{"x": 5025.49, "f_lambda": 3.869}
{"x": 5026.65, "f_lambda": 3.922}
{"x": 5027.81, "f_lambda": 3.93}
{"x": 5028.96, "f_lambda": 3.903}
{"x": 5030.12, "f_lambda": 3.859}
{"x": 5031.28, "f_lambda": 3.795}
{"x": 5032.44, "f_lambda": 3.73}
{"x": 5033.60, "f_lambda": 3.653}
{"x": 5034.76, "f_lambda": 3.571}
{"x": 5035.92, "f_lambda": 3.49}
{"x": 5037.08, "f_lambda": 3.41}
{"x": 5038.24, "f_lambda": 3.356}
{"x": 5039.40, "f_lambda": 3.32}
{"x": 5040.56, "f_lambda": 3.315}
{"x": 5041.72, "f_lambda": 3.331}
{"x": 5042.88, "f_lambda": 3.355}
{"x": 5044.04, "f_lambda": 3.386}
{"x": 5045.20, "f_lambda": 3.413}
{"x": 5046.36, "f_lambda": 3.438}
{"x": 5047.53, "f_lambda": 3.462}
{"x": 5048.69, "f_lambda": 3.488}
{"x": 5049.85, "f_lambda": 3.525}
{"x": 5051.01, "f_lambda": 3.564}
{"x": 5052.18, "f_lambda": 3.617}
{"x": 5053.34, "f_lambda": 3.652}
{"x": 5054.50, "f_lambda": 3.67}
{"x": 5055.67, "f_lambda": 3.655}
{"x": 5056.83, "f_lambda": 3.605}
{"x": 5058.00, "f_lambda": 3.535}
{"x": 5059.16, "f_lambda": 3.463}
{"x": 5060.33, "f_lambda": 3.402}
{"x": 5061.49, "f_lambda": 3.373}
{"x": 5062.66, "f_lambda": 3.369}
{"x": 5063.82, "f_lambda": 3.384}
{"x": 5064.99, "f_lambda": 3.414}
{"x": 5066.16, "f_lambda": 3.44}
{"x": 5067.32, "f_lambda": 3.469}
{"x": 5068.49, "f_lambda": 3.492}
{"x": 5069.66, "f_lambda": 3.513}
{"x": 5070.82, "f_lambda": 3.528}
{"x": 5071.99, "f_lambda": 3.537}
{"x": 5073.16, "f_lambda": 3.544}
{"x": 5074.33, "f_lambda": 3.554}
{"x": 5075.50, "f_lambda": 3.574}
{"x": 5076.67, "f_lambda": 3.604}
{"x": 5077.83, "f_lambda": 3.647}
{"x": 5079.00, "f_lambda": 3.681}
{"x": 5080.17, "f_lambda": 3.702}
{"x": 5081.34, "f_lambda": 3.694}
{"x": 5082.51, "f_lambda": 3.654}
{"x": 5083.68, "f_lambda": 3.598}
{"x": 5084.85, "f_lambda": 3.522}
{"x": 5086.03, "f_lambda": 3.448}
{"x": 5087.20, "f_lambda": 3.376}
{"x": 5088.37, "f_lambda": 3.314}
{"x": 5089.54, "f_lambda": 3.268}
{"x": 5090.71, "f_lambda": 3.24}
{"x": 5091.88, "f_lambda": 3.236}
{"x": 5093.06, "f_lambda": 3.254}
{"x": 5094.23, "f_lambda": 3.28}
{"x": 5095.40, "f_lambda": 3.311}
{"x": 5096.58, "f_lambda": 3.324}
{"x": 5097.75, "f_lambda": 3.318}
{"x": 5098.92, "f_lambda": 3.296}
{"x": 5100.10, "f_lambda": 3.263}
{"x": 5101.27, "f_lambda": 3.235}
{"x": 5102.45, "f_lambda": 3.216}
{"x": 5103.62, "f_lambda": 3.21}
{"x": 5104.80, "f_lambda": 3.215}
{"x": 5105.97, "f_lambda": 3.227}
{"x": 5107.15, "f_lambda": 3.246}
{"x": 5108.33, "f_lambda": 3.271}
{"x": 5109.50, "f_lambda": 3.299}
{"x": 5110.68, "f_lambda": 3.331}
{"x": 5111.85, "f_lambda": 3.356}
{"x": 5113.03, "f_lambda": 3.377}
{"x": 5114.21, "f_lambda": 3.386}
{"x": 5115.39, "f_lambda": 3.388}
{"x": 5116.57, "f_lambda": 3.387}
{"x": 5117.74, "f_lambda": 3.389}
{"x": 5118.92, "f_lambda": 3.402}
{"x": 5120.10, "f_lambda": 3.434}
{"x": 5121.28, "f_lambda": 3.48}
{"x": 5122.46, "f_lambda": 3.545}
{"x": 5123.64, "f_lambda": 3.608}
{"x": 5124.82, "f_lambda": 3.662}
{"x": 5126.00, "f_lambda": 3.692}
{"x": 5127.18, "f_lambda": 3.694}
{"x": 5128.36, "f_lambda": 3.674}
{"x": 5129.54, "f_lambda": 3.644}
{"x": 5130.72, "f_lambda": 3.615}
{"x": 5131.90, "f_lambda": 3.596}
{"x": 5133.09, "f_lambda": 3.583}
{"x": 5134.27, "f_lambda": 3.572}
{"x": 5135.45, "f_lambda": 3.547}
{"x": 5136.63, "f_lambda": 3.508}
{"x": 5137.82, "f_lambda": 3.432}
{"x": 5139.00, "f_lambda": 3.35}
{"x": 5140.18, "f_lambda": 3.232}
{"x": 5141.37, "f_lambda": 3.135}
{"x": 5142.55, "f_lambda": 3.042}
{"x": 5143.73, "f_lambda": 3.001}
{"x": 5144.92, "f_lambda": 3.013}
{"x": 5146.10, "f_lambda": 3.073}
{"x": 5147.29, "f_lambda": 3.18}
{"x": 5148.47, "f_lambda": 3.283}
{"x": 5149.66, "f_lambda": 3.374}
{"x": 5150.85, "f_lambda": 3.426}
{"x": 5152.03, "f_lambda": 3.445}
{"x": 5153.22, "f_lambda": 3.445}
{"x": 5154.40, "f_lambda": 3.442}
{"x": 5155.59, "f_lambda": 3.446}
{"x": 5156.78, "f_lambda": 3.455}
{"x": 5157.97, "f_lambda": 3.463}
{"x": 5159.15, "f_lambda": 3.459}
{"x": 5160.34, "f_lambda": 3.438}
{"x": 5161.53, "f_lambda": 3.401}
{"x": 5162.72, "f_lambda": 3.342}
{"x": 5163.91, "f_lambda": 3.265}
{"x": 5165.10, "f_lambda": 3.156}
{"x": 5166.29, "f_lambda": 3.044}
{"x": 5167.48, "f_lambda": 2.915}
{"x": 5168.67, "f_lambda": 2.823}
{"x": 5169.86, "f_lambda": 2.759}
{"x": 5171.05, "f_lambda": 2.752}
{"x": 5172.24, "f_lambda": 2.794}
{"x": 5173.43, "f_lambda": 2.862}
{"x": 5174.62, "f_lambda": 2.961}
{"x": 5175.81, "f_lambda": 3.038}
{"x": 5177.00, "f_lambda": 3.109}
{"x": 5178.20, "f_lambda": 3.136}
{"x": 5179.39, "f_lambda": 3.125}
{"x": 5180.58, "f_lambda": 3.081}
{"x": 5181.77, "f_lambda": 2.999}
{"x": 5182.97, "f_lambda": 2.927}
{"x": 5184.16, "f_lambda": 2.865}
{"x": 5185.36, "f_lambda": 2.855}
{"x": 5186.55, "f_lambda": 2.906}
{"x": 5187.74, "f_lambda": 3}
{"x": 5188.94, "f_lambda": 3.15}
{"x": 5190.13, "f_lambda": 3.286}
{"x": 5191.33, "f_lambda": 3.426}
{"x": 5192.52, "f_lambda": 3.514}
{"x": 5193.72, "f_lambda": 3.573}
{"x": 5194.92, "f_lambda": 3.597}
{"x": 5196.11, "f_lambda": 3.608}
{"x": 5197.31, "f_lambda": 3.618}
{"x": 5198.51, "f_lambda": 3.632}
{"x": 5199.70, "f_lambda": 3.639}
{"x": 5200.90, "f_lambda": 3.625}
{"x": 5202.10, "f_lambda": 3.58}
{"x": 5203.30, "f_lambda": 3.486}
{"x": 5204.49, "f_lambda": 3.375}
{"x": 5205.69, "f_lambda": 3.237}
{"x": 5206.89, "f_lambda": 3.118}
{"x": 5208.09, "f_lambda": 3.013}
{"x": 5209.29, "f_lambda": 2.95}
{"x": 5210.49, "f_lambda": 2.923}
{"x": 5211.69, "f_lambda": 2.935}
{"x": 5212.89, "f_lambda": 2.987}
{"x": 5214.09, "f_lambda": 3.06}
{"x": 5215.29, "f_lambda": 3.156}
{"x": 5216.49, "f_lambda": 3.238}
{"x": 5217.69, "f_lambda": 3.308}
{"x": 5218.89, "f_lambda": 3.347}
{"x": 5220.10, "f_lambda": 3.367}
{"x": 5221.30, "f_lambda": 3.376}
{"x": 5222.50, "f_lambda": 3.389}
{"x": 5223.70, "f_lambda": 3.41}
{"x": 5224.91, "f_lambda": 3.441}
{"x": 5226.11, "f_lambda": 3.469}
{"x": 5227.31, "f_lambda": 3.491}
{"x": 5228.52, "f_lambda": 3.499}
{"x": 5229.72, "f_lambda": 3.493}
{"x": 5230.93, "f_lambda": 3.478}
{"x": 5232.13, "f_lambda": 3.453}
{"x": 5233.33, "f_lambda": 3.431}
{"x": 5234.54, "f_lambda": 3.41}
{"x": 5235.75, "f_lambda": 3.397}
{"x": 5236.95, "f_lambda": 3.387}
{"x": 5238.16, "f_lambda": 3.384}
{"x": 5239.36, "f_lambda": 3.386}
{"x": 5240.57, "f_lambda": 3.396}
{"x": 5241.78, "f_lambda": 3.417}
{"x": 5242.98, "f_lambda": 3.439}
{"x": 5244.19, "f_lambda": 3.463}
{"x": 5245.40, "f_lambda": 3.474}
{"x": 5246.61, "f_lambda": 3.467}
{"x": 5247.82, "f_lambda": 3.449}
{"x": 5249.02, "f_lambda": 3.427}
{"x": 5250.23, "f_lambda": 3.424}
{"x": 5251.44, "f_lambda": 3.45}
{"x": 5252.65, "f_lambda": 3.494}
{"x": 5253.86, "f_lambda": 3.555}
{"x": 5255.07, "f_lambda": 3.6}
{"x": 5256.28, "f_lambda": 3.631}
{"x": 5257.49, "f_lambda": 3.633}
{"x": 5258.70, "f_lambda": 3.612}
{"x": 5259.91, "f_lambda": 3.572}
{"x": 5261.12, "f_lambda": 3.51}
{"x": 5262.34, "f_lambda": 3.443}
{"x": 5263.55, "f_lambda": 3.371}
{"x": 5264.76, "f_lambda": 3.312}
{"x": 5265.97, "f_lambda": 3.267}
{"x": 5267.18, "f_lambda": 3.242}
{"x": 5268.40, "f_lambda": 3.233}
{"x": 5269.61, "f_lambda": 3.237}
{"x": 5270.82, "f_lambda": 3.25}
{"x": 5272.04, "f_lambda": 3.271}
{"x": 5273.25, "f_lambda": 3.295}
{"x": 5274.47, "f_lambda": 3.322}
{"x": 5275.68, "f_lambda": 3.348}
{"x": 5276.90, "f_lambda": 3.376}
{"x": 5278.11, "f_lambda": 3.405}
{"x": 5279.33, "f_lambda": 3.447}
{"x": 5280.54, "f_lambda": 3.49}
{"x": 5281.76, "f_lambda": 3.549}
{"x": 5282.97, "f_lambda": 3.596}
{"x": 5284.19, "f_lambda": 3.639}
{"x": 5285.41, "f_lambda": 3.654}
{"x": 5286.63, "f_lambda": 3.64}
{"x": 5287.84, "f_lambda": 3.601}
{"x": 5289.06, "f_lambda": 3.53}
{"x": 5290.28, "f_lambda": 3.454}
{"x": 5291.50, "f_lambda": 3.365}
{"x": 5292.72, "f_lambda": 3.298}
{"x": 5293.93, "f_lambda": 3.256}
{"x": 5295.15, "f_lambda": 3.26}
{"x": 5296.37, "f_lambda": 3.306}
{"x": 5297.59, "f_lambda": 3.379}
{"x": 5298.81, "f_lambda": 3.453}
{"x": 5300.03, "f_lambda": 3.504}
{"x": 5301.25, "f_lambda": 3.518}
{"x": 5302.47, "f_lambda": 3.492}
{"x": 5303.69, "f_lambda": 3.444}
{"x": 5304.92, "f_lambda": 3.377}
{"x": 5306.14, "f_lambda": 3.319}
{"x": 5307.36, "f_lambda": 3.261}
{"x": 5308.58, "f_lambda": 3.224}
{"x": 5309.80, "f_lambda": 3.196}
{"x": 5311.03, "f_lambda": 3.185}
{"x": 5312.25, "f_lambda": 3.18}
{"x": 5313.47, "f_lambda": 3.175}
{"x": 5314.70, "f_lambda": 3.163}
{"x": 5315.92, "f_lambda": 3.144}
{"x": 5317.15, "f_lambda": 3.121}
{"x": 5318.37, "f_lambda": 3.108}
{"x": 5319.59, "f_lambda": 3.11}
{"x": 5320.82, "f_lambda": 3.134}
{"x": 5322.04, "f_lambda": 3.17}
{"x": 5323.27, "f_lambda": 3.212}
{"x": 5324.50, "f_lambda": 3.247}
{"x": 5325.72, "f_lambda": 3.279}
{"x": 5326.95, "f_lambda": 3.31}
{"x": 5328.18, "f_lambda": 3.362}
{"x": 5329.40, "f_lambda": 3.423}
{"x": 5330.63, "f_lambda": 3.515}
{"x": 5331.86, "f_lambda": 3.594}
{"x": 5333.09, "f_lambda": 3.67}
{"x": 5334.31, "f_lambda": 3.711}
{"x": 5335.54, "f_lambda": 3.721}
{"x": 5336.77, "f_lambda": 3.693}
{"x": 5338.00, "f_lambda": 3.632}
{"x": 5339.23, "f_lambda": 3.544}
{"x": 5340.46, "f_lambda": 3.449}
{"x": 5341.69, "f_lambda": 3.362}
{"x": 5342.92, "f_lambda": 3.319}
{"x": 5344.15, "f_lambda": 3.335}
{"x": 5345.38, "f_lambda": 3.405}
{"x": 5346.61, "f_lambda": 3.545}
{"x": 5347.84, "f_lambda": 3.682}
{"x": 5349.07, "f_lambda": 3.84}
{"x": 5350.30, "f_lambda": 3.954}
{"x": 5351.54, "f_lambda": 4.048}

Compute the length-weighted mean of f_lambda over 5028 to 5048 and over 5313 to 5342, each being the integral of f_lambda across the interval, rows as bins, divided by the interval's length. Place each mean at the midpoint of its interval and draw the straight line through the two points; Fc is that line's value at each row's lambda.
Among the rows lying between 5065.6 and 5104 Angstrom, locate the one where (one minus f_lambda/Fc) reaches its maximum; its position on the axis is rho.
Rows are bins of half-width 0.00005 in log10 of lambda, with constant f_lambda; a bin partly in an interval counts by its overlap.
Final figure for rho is 5103.62 Angstrom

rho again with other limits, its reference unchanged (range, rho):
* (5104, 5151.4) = 5143.73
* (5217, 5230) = 5217.69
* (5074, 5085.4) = 5084.85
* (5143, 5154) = 5143.73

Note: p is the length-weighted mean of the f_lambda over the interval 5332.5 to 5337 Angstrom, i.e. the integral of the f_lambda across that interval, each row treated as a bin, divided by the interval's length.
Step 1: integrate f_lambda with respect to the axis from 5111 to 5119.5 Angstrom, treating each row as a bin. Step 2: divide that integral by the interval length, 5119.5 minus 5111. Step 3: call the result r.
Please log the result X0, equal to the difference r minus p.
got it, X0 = -0.3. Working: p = 3.70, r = 3.38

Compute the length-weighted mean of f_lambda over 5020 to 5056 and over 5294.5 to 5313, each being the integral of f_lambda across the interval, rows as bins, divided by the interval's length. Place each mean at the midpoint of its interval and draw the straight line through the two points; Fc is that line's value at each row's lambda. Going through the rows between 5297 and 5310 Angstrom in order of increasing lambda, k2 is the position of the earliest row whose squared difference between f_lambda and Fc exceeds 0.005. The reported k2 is 5298.81 Angstrom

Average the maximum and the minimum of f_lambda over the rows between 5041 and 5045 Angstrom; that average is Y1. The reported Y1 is 3.36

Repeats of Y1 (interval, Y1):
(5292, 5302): 3.39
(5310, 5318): 3.15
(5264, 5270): 3.27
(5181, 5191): 3.07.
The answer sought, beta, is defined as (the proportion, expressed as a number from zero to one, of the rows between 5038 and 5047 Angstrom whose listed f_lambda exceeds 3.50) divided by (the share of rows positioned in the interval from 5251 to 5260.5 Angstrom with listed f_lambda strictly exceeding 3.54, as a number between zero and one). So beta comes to 0.00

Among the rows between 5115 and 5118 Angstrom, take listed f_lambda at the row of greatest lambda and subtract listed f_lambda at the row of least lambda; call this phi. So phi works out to 0.00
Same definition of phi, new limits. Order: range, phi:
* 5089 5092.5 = -0.03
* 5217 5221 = 0.06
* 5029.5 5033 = -0.13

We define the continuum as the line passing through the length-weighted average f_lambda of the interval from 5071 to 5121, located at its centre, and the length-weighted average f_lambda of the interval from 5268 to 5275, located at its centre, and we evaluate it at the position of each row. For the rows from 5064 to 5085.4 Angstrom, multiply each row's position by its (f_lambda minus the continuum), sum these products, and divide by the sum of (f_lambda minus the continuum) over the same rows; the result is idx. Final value 5077.7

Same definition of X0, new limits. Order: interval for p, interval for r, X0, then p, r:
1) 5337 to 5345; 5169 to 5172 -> -0.7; 3.45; 2.77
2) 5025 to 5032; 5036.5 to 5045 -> -0.5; 3.88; 3.36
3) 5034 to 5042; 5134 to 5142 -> 0.0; 3.41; 3.39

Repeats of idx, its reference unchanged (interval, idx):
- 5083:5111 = 5101.8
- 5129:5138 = 5132.9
